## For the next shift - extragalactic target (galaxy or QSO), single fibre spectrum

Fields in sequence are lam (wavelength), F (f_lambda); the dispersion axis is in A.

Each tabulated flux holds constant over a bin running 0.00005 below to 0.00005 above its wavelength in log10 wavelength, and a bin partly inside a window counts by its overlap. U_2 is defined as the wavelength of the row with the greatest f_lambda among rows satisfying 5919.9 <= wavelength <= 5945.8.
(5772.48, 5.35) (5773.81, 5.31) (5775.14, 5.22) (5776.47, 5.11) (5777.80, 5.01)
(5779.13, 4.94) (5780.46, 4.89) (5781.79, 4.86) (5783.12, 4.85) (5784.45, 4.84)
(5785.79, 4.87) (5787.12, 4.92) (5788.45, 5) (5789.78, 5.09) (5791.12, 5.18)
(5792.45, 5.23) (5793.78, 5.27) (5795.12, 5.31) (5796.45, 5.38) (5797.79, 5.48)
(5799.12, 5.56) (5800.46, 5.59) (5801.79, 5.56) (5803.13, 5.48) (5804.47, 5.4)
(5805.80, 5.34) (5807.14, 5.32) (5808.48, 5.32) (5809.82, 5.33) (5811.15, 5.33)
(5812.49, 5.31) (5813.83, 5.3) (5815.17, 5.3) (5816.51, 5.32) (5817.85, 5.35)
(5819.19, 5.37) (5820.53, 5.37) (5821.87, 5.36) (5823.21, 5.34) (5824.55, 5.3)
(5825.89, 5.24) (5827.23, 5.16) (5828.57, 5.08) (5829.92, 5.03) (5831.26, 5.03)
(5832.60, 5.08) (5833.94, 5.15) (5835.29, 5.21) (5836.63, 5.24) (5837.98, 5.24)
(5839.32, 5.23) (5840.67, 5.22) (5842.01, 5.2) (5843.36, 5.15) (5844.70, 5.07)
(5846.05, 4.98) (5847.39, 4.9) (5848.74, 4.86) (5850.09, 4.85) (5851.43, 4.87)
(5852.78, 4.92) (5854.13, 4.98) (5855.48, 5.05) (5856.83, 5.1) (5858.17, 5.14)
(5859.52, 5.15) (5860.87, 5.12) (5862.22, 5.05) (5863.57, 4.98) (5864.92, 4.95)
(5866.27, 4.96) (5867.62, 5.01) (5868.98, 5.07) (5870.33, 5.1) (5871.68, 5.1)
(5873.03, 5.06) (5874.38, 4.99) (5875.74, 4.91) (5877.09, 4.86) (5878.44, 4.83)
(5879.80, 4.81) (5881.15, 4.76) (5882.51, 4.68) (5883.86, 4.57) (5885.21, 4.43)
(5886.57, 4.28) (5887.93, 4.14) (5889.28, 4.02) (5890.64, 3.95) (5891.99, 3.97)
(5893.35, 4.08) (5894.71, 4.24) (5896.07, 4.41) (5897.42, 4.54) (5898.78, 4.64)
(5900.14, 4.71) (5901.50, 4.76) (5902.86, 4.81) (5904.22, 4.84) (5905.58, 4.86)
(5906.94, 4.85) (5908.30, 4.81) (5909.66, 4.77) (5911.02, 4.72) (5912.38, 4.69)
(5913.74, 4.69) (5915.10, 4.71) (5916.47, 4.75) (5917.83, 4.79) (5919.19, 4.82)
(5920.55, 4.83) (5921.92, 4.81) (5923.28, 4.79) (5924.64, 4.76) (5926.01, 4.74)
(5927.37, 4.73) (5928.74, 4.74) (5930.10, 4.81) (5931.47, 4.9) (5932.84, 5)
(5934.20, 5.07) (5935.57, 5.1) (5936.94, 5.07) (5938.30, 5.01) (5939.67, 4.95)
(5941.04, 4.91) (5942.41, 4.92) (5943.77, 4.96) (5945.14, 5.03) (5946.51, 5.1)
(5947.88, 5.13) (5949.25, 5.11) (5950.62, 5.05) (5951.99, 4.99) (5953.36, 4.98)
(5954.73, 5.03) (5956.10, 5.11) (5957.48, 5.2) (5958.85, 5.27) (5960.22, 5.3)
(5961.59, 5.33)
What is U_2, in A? 5935.57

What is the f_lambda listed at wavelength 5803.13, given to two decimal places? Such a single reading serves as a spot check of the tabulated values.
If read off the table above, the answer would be 5.48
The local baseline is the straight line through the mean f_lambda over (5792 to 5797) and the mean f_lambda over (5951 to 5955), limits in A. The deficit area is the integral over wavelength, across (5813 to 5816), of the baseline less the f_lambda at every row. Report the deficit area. -0.11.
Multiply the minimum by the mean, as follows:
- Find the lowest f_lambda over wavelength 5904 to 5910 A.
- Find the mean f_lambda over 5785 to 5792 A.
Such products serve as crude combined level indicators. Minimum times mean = 23.9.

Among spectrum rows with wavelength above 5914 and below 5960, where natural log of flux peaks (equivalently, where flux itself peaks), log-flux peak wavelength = 5958.85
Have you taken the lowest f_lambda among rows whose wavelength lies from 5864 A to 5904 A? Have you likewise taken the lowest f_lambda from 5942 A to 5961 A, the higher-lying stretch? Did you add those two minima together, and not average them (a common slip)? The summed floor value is 8.9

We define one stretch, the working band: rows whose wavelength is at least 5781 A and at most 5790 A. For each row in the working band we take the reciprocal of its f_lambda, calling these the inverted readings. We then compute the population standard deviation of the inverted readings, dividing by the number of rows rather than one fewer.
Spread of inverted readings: 0.0035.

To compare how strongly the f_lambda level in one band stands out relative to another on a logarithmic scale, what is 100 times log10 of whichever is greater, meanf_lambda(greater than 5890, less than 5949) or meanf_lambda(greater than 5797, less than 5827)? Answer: 73.0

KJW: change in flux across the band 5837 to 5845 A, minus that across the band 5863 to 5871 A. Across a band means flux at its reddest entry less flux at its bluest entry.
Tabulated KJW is -0.3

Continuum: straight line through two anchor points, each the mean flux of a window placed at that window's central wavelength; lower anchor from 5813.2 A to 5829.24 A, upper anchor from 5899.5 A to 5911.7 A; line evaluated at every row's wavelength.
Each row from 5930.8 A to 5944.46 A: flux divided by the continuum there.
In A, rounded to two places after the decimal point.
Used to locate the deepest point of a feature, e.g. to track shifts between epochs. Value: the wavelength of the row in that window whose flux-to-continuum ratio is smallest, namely 5931.47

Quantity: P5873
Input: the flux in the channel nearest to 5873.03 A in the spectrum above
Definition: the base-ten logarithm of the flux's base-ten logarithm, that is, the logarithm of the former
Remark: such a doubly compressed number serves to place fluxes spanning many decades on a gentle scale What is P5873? -0.152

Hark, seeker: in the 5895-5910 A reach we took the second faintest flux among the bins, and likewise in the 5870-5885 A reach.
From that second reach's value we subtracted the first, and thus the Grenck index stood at 0.14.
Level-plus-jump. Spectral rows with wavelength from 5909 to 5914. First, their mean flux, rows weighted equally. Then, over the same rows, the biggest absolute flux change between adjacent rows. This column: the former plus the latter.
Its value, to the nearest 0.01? 4.77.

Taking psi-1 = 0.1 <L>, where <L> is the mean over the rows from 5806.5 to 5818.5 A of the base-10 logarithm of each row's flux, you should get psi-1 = 0.0726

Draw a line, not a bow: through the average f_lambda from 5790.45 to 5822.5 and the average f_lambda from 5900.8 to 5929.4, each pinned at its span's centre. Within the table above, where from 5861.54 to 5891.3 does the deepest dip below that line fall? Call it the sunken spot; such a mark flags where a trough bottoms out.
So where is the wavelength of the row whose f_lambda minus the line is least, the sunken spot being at 5890.64 A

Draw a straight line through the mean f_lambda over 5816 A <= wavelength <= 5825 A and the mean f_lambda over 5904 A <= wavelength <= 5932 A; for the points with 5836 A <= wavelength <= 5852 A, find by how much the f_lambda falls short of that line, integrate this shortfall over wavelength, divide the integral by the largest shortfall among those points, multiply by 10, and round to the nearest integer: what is 70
